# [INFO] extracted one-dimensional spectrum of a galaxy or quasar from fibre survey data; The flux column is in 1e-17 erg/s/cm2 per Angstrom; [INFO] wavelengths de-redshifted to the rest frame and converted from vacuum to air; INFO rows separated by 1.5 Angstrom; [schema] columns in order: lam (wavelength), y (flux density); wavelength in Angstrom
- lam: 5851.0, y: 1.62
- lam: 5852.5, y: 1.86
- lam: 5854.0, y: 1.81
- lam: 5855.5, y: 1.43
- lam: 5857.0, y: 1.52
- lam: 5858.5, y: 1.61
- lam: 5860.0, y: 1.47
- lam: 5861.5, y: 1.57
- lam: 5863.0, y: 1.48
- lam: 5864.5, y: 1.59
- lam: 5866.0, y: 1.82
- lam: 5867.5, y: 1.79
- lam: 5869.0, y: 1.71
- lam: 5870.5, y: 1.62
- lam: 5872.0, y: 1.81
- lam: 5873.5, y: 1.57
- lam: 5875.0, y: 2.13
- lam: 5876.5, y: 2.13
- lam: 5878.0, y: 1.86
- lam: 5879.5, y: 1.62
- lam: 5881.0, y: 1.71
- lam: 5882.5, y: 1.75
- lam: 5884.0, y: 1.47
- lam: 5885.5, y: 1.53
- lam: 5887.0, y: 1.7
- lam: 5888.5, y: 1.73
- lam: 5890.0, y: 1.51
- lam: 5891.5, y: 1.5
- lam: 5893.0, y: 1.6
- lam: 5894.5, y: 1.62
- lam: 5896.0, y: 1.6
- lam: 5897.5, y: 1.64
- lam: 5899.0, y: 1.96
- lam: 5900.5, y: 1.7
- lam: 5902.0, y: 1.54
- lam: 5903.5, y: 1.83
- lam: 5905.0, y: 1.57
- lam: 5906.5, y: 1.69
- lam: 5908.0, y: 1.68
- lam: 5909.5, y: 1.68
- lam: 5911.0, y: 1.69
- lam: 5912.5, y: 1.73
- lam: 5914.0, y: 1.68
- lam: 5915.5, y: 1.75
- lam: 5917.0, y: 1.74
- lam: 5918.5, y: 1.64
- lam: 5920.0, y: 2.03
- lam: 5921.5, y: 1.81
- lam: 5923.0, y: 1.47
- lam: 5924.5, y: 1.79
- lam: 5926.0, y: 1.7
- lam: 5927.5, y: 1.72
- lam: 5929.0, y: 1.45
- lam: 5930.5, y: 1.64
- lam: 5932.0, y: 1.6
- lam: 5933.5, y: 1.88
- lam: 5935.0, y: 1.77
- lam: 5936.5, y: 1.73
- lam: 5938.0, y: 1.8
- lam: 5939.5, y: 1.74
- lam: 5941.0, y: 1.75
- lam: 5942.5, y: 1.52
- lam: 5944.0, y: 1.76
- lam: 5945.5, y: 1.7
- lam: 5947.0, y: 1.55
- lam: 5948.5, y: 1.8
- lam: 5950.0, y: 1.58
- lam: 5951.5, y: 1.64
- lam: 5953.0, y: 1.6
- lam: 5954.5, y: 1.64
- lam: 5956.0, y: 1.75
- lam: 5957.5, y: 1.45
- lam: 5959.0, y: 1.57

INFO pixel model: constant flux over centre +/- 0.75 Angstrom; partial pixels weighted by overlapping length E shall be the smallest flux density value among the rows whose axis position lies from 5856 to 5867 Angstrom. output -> 1.47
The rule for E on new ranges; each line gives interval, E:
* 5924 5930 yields 1.45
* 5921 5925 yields 1.47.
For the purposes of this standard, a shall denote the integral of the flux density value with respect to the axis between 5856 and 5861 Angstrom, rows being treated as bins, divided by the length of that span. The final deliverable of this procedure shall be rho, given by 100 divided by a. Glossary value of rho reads 65.4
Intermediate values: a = 1.53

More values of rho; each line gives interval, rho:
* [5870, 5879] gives 54.0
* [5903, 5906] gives 59.2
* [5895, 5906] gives 59.2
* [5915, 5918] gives 57.6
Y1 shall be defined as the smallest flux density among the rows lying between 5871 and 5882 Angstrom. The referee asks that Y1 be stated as 1.57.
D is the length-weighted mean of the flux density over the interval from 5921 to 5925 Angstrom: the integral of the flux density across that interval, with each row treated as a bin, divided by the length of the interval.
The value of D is 1.68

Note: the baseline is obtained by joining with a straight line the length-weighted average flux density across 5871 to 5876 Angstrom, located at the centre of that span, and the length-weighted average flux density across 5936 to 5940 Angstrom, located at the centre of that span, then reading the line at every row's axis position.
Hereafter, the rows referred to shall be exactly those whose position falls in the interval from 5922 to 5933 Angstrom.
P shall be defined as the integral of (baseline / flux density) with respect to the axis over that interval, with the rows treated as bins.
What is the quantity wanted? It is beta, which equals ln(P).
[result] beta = 2.49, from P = 12.0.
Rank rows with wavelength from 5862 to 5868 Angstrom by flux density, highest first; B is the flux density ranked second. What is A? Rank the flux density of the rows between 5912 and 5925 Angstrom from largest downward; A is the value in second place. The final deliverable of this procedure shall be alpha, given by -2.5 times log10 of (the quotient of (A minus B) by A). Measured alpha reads 4.9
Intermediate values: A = 1.81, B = 1.79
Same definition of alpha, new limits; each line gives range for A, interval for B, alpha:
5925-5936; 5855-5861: 2.1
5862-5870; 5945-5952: 3.2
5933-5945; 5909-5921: 3.9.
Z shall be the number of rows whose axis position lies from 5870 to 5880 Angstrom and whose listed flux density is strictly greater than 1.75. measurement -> 4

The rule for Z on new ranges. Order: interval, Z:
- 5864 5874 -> 3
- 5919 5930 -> 3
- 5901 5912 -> 1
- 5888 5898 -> 0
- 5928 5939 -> 3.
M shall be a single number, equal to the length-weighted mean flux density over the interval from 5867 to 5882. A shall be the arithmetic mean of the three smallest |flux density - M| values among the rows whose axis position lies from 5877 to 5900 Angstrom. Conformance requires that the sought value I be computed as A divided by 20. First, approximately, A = 0.058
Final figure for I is 0.0029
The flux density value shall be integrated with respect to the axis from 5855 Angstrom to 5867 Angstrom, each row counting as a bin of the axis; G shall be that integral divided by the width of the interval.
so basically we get 1.57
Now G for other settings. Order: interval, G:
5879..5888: 1.63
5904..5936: 1.70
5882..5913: 1.65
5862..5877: 1.76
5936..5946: 1.71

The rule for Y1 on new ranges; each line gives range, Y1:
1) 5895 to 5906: 1.54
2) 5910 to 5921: 1.64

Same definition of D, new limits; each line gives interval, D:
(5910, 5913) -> 1.71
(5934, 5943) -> 1.73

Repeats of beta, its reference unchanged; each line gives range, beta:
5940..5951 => 2.45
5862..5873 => 2.50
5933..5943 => 2.31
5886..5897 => 2.52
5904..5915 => 2.47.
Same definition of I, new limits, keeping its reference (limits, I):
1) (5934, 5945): 0.0011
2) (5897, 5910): 0.0039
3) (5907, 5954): 0.0003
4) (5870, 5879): 0.0043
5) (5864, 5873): 0.0008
